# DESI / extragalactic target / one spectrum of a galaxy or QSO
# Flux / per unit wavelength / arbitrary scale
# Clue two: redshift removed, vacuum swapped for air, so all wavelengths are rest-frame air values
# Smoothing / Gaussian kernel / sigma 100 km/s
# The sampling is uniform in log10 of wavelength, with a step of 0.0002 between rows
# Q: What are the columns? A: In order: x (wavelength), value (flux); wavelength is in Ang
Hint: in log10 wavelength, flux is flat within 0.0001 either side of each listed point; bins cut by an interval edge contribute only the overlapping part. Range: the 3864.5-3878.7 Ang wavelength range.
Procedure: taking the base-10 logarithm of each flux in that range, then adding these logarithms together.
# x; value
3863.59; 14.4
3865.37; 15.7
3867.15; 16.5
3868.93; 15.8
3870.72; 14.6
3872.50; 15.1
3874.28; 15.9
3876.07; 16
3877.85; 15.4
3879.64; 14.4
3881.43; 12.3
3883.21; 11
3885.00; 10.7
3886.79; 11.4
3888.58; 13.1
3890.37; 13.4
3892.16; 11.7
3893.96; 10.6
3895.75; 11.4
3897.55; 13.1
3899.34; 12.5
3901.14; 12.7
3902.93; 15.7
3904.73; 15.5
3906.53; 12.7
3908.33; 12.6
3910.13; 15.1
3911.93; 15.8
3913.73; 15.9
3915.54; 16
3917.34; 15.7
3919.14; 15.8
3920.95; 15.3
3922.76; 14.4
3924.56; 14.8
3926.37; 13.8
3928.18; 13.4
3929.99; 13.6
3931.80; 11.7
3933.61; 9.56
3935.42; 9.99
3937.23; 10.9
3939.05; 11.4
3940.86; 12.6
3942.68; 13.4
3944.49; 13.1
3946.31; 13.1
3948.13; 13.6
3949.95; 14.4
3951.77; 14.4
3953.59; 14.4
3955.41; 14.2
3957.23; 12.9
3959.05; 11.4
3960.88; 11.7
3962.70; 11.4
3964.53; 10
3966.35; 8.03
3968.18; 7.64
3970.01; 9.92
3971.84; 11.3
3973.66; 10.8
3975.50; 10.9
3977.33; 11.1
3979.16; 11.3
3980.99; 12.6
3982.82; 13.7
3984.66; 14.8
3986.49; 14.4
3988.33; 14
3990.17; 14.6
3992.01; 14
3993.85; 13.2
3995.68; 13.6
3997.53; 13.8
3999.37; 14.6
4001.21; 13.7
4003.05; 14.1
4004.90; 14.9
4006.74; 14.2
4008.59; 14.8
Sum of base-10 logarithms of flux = 9.5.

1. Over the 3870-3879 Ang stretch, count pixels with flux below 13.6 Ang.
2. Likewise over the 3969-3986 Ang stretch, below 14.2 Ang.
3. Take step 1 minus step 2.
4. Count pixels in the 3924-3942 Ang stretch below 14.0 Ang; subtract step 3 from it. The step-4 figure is 17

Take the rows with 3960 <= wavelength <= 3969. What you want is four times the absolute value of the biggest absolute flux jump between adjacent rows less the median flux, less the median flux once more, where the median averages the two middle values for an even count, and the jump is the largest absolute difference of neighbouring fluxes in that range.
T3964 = 72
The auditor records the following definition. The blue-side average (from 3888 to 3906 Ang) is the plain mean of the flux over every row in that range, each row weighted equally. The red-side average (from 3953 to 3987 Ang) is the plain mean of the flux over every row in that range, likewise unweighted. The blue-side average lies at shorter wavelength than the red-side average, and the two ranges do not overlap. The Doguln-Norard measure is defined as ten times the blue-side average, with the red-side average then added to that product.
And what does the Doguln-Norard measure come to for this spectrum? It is 141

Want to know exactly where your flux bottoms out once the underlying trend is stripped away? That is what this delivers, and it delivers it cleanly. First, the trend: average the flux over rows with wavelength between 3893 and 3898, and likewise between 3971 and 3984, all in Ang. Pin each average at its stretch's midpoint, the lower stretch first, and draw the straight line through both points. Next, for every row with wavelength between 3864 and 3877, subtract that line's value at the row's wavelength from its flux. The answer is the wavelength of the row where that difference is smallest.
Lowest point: 3870.72 Ang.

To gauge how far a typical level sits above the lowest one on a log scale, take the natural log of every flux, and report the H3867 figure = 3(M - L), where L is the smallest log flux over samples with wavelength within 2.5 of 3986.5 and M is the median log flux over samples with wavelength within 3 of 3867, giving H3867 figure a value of 0.36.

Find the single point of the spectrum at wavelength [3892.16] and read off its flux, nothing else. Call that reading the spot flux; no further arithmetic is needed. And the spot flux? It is 11.7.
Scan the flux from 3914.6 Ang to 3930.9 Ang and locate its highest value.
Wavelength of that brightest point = 3915.54 Ang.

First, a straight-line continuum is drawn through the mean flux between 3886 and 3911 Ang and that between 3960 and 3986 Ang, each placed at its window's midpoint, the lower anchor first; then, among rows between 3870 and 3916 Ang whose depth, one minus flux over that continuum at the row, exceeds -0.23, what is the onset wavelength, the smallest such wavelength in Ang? 3870.72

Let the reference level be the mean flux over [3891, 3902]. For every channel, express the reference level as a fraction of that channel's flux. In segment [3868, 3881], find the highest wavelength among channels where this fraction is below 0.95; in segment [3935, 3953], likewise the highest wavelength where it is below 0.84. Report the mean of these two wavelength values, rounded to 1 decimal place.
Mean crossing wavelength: 3915.7 Ang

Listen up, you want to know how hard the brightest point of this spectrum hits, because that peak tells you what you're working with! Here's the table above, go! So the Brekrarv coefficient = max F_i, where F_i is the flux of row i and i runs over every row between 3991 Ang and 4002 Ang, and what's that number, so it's 14.6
